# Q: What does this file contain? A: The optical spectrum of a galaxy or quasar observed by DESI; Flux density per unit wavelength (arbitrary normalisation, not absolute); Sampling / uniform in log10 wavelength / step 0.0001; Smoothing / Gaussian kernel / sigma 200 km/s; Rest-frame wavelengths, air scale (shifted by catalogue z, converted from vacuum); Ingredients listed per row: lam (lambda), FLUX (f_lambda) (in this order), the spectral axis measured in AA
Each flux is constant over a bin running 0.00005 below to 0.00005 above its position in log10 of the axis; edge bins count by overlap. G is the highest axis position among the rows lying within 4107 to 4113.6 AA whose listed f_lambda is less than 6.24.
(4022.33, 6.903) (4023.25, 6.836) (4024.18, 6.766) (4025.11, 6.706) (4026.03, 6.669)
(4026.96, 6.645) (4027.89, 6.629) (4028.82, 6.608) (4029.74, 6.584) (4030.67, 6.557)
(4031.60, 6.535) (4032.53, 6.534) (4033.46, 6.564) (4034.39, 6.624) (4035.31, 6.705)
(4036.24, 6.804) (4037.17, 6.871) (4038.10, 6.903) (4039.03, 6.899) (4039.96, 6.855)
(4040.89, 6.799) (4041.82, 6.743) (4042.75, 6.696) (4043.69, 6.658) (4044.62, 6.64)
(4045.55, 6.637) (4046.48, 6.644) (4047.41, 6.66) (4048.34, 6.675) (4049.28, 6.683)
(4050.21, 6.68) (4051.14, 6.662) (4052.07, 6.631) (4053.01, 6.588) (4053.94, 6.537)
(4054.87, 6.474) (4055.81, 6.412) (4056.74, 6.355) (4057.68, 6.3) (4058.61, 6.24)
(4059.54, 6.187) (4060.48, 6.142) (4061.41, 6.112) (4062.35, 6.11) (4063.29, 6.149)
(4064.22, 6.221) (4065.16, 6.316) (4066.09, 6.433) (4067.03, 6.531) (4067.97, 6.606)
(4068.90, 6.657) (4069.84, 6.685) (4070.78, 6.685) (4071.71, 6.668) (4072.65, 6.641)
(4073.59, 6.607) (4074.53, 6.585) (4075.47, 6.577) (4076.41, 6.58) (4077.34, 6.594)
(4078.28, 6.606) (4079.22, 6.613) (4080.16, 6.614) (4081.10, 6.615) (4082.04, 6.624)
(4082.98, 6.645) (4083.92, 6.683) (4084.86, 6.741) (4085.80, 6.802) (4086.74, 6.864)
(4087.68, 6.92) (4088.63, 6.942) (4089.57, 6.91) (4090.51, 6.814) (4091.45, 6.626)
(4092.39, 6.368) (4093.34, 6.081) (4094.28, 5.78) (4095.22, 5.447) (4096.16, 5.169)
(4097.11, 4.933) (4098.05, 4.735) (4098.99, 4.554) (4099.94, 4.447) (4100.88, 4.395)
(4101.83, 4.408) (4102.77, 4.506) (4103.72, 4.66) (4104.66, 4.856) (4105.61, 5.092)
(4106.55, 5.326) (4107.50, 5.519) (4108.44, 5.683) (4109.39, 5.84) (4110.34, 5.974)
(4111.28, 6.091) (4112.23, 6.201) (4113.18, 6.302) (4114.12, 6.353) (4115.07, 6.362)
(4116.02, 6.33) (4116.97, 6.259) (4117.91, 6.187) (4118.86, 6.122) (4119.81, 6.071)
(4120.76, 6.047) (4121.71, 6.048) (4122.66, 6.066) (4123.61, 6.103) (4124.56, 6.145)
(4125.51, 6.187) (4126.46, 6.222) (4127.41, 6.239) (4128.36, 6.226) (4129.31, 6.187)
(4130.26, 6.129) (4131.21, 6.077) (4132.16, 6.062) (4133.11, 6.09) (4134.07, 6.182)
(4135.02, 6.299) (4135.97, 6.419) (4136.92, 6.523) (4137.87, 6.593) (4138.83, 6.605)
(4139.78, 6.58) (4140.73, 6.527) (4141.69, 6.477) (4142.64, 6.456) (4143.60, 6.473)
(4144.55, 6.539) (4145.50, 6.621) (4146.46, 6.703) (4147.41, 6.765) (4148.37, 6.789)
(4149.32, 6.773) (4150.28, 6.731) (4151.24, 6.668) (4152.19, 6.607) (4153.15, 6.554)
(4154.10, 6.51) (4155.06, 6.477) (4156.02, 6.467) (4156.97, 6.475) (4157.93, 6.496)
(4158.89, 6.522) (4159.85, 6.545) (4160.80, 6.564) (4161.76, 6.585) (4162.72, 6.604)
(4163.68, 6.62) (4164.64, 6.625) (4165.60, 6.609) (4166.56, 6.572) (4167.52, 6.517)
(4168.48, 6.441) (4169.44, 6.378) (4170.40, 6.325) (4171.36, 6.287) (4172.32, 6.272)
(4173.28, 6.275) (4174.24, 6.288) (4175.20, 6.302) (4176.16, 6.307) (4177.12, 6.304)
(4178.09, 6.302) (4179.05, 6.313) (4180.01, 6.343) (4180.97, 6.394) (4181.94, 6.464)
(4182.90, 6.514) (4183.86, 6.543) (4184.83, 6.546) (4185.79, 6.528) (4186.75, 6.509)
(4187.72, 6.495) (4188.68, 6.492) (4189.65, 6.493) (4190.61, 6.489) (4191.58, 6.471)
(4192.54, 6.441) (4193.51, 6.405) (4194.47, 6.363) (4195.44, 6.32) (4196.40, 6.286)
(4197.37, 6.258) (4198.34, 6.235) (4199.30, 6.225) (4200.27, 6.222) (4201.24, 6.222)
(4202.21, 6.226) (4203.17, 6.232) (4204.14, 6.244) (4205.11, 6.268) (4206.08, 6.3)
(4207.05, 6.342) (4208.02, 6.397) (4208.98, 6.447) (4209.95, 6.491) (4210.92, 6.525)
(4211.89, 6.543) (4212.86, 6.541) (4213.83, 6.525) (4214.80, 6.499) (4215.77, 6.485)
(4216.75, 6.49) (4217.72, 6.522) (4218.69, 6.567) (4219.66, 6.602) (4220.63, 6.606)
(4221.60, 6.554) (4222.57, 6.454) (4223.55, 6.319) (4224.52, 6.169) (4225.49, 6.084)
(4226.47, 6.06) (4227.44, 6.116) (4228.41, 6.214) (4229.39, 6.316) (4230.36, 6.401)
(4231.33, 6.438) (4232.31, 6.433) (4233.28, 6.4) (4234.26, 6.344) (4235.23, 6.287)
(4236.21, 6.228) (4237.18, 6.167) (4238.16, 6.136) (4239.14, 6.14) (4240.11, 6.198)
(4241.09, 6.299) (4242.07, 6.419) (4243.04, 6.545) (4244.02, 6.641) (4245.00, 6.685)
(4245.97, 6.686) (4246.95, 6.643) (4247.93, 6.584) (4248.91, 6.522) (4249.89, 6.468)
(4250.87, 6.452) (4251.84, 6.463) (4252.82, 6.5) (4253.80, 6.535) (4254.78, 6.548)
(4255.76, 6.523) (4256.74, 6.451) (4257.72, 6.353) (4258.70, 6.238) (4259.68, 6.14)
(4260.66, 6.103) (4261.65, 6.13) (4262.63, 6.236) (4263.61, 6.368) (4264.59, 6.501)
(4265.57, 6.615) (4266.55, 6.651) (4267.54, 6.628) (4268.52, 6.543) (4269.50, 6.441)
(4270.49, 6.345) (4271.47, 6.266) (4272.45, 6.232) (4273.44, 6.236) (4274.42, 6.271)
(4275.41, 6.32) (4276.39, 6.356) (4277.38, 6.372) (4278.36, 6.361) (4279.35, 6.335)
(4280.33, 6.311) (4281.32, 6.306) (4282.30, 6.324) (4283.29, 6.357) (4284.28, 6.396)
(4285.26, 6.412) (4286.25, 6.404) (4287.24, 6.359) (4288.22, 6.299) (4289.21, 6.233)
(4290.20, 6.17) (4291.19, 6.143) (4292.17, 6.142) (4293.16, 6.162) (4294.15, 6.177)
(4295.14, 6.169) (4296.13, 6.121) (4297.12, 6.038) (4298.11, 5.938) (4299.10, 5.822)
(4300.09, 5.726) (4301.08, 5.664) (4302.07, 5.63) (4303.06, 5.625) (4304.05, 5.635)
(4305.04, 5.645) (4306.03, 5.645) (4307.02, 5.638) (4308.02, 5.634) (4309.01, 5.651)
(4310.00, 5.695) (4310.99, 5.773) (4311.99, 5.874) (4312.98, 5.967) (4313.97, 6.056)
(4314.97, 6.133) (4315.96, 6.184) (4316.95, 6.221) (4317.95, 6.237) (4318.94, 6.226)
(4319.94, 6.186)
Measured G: 4112.23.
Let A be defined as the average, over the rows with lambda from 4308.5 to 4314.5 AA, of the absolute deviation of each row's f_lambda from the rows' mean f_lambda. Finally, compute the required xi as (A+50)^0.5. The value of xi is 7.08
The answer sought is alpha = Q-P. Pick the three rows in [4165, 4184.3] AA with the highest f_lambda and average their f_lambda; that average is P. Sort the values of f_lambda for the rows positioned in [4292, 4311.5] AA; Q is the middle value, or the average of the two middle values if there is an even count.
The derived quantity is -0.9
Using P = 6.57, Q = 5.7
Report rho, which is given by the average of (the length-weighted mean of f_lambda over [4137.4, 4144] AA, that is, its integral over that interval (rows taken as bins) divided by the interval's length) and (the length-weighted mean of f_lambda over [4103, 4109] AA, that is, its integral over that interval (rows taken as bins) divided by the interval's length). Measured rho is 5.8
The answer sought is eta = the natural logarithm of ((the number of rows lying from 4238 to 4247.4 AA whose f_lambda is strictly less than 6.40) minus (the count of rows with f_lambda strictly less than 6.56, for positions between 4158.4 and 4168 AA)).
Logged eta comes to 0.0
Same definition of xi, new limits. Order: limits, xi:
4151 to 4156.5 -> 7.08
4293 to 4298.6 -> 7.08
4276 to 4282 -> 7.07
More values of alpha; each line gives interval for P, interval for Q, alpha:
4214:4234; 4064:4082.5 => 0.0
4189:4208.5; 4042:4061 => 0.1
